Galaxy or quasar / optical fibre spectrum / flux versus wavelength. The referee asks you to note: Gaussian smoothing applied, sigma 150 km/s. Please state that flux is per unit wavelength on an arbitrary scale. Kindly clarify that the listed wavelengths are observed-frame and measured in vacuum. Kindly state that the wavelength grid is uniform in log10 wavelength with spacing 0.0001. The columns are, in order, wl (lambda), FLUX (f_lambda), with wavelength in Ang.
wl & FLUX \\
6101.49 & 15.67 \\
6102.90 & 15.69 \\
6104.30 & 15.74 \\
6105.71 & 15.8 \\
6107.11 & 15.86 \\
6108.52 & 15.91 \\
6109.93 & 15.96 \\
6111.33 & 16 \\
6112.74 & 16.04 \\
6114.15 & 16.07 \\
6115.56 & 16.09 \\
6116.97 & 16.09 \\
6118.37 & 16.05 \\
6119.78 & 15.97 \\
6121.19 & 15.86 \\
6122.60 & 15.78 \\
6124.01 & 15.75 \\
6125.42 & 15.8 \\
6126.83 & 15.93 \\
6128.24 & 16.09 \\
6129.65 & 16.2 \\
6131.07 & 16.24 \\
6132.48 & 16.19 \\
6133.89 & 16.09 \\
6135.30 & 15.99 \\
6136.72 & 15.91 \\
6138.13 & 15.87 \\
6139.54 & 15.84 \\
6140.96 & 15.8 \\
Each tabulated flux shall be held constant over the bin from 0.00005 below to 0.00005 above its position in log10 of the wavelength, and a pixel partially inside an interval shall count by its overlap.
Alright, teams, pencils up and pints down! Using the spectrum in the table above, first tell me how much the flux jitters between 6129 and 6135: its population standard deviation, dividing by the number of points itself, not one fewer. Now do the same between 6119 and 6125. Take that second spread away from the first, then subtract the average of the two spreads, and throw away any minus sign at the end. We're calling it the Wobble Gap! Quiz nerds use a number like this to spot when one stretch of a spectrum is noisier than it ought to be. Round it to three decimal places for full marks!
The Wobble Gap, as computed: 0.100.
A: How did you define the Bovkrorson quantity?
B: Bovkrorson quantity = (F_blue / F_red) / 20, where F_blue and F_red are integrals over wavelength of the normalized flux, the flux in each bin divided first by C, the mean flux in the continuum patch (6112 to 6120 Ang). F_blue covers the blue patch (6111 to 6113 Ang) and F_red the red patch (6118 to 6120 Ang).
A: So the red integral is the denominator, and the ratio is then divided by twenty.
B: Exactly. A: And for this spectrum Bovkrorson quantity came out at 0.0500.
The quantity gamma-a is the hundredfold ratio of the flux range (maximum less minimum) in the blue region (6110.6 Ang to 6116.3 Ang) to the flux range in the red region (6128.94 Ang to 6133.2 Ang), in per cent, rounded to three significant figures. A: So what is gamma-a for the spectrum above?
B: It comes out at 180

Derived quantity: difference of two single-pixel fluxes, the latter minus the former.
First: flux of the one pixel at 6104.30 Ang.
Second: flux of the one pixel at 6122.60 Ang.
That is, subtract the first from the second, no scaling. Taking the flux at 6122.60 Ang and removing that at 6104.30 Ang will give 0.04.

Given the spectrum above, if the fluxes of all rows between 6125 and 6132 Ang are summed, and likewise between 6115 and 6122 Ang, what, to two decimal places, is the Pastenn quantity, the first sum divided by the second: 1.00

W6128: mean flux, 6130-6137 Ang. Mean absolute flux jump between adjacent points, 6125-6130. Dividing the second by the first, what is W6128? 0.0083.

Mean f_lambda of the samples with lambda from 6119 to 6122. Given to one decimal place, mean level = 15.9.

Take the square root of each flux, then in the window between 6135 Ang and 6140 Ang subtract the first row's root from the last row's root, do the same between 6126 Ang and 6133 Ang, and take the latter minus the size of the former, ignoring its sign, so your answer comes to 0.014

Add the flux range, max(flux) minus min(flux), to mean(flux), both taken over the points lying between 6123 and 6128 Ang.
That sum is 16.0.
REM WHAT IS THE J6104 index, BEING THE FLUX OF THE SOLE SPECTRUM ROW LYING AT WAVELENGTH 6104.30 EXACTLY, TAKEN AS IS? 15.74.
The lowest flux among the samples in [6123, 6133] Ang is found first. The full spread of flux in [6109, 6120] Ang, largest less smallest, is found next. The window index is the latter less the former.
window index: -15.6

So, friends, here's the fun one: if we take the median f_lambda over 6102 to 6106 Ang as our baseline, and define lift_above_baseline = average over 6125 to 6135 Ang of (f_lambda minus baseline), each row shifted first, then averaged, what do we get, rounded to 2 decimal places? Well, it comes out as 0.34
